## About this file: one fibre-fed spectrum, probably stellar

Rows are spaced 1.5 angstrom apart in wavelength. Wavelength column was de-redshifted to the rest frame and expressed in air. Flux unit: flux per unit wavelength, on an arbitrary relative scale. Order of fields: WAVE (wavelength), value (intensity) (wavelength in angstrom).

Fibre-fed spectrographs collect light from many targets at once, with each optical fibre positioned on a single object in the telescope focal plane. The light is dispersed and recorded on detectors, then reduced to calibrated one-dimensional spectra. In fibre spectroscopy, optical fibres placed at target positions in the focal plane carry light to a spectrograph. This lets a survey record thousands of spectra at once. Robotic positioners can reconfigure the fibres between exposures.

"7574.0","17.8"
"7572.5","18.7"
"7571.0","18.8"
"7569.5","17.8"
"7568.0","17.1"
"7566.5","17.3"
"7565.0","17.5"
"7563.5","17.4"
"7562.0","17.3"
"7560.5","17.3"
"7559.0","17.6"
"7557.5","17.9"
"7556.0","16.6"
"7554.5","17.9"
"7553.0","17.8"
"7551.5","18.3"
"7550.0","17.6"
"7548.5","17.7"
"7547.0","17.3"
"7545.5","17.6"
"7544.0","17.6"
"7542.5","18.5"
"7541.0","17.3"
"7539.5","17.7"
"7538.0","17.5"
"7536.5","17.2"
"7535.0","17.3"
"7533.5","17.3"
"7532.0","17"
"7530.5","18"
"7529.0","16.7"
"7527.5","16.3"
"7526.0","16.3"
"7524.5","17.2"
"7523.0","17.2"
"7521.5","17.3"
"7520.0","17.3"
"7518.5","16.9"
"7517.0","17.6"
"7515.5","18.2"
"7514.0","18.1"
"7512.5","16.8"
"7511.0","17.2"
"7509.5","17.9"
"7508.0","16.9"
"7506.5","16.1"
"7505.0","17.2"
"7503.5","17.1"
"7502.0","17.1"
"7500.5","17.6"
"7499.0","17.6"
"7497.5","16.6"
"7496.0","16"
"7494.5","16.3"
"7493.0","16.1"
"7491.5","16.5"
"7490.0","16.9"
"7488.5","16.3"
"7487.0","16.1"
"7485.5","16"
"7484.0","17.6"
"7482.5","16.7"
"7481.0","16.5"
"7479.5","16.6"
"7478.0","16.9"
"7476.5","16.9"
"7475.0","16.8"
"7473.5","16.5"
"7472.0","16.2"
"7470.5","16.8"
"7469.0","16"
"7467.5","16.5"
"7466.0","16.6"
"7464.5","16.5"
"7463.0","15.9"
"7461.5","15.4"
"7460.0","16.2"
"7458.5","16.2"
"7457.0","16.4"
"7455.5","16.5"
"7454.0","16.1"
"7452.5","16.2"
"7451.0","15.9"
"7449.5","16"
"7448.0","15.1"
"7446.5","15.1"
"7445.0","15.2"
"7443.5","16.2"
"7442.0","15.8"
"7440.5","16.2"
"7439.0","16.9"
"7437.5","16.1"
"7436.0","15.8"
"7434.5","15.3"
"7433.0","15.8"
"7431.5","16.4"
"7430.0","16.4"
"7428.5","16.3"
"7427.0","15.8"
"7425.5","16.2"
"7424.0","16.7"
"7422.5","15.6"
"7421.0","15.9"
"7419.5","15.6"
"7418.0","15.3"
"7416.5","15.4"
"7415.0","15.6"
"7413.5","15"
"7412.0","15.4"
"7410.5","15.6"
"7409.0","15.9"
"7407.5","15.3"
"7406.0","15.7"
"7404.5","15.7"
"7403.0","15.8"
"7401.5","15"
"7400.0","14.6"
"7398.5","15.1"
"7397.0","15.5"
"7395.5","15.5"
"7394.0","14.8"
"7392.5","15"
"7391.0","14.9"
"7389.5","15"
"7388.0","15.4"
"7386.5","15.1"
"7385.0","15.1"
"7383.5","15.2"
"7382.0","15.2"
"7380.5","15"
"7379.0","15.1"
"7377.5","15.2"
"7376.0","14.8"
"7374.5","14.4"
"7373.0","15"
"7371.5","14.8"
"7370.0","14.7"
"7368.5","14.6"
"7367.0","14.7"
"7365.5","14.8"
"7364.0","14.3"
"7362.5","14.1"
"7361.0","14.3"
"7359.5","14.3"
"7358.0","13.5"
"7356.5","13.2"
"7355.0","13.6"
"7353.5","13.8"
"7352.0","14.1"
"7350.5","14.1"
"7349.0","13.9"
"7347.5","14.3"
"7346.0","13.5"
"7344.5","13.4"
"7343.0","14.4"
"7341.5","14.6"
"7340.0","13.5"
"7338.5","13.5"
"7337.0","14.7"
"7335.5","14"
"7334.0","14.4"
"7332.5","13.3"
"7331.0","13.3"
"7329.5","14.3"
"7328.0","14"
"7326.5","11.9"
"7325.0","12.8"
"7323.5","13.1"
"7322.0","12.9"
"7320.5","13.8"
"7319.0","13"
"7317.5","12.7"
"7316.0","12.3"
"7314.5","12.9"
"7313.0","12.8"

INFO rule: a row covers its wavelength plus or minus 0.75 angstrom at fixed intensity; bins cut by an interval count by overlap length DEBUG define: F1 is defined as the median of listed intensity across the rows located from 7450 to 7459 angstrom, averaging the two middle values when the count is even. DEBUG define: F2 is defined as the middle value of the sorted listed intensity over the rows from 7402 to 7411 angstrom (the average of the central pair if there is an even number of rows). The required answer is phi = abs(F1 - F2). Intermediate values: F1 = 16.2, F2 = 15.7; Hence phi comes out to 0.5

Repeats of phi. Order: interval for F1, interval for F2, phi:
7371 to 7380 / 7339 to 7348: 1.0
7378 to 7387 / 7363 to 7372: 0.4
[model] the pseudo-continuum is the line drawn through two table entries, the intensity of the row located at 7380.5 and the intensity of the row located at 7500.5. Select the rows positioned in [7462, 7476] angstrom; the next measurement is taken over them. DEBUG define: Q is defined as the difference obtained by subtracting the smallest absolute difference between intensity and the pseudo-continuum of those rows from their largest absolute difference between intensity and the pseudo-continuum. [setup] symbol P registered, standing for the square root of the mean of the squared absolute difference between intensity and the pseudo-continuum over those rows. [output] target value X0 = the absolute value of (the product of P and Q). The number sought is 0.4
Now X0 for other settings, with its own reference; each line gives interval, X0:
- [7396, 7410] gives 0.3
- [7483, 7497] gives 1.3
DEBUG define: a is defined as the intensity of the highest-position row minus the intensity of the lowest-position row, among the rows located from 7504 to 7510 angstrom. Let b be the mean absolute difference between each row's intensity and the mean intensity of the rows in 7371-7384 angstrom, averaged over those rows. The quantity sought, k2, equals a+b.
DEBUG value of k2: 0.90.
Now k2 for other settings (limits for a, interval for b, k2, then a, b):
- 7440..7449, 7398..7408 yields -0.74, -1.1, 0.36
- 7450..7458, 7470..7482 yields 0.70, 0.5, 0.20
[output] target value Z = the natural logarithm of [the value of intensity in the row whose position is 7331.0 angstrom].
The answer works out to 2.59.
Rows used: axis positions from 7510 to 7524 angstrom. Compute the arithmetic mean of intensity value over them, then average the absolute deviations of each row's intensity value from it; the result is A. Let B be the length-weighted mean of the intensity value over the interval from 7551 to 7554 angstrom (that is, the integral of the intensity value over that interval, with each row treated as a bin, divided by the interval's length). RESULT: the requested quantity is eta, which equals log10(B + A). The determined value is 1.26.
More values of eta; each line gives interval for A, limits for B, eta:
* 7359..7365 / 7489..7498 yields 1.22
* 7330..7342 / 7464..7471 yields 1.23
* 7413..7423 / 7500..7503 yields 1.24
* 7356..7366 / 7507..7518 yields 1.25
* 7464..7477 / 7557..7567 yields 1.25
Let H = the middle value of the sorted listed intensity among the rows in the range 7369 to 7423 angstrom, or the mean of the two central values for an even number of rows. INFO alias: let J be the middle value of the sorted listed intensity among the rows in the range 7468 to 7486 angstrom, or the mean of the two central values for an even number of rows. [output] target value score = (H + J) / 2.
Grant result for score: 15.9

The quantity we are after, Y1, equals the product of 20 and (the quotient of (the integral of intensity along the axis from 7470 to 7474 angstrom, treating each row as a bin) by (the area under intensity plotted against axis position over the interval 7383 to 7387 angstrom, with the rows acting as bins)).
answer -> 21.8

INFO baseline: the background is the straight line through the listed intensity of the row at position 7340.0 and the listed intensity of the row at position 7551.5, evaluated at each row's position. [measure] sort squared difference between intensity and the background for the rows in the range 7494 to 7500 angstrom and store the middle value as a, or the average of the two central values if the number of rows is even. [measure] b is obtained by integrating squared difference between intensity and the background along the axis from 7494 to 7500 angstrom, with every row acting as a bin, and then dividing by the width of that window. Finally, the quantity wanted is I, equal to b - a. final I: 0.13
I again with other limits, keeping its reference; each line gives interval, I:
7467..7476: 0.01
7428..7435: -0.18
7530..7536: 0.03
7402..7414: -0.01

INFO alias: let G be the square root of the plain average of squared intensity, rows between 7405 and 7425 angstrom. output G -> 15.6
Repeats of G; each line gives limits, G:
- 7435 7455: 15.9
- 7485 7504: 16.6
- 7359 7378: 14.6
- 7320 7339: 13.6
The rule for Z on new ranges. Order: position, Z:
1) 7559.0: 2.87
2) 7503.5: 2.84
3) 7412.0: 2.73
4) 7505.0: 2.84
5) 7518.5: 2.83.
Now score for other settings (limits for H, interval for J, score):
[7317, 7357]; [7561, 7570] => 15.5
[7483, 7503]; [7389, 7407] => 15.8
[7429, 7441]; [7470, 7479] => 16.5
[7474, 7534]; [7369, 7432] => 16.1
